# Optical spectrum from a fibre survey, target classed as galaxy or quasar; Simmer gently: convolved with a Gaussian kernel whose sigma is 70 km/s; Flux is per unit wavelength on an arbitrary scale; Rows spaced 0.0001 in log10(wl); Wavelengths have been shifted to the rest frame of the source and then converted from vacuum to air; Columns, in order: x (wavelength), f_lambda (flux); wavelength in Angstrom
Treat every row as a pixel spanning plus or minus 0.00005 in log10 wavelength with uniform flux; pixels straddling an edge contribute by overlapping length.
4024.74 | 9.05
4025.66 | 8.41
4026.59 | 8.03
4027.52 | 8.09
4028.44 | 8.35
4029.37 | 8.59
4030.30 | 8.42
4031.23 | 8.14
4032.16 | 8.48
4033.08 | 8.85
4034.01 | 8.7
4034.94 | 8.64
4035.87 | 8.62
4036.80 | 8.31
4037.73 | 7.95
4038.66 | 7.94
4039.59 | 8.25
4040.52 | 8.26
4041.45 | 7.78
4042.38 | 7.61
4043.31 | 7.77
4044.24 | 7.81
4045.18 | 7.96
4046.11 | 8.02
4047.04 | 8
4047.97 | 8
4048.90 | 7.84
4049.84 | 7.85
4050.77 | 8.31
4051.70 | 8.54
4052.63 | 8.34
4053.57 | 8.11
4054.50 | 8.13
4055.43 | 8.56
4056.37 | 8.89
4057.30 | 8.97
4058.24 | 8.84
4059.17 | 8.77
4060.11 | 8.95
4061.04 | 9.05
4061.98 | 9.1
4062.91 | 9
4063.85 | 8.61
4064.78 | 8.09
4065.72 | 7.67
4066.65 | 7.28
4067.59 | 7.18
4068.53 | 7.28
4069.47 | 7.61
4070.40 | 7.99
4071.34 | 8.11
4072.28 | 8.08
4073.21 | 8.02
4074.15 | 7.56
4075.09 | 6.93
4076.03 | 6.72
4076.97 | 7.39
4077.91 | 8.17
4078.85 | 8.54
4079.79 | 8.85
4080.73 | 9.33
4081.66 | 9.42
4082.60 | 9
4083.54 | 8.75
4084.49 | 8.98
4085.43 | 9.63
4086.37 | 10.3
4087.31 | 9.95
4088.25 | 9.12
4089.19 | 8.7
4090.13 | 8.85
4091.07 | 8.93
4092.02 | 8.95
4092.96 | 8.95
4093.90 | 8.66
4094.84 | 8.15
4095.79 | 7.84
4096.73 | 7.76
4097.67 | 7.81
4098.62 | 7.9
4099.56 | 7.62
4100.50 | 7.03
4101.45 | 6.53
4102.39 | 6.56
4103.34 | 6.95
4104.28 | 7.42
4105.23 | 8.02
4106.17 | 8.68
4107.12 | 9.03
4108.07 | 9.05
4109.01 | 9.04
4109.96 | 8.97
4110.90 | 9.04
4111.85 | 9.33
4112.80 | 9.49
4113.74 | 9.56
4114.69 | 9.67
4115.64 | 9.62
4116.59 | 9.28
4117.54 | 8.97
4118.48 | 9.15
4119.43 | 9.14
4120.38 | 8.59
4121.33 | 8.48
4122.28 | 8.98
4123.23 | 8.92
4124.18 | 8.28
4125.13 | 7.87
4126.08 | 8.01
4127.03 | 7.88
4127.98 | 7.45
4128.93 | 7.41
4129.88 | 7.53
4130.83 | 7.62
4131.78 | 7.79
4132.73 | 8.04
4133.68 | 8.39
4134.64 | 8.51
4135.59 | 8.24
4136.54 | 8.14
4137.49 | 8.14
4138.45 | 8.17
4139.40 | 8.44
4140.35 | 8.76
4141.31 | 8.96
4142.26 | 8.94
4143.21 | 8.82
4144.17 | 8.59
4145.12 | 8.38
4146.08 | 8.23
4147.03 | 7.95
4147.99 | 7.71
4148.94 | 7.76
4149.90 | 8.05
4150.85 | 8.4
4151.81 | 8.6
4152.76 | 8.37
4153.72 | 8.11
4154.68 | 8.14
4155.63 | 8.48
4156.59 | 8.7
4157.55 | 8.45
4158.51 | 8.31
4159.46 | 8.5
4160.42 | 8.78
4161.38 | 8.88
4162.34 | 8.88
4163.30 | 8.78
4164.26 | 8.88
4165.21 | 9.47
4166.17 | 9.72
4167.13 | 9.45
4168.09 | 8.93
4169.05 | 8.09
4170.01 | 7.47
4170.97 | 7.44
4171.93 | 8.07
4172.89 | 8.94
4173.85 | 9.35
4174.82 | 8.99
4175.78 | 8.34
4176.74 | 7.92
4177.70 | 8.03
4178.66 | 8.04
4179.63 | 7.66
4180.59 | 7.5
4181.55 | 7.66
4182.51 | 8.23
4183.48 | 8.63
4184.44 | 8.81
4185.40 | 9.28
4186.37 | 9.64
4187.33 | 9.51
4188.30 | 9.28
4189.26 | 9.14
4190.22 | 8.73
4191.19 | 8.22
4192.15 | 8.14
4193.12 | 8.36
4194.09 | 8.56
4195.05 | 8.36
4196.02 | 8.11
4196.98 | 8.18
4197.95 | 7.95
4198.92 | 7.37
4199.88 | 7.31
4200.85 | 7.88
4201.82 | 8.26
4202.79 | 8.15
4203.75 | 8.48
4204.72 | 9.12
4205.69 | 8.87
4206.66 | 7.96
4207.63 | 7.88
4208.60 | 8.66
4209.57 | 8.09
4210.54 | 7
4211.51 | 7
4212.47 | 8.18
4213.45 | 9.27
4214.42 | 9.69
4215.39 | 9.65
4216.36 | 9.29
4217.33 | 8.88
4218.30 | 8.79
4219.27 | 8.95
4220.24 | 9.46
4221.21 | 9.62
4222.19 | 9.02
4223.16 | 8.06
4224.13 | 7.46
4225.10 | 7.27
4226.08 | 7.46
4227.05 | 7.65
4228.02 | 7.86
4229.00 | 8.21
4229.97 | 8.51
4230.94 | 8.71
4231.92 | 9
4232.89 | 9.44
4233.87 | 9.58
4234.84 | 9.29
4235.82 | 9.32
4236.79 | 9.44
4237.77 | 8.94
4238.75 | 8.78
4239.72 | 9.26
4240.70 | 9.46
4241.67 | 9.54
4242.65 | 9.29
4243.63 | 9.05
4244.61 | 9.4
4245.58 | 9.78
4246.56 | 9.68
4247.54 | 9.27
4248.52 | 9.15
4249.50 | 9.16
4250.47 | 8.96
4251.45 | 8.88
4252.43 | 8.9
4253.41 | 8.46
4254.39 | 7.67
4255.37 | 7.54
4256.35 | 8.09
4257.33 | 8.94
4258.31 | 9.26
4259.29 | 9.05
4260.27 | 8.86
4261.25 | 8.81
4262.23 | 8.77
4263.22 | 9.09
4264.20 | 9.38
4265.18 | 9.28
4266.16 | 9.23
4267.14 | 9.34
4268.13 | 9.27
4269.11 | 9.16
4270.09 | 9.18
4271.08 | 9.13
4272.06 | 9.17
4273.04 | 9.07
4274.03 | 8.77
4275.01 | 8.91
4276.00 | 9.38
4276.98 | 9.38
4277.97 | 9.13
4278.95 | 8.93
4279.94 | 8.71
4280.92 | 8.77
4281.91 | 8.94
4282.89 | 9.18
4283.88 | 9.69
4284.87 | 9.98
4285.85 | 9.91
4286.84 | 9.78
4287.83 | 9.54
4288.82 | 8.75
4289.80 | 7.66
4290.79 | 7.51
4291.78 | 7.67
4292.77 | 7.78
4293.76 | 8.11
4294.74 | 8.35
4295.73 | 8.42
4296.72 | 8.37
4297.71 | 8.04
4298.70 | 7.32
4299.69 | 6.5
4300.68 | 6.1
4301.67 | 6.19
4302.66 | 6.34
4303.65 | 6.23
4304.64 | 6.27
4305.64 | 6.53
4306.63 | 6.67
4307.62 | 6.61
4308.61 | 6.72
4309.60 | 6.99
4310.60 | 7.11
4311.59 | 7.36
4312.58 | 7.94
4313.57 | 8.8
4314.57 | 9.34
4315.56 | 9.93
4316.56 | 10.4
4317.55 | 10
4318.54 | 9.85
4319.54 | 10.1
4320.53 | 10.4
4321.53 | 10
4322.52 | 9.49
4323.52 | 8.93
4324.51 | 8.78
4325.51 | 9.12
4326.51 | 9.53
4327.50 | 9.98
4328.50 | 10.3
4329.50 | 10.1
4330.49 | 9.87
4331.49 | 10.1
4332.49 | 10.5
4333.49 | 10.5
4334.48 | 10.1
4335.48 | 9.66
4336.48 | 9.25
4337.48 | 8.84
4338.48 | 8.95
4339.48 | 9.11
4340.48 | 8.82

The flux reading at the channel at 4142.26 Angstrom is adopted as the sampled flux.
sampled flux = 8.94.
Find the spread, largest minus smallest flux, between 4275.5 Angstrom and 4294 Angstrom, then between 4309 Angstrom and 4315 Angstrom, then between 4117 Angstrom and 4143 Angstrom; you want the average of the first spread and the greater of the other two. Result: 2.41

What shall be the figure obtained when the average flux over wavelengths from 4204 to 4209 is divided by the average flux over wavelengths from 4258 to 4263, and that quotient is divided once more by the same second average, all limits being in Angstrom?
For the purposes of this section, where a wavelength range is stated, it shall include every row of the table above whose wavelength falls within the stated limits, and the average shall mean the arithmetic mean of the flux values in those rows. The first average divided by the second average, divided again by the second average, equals 0.106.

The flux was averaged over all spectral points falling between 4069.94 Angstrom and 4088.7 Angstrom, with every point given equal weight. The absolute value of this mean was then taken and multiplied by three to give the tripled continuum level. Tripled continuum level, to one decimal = 25.6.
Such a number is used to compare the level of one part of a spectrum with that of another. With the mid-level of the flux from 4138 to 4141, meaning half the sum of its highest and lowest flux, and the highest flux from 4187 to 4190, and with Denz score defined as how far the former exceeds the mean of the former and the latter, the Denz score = -0.52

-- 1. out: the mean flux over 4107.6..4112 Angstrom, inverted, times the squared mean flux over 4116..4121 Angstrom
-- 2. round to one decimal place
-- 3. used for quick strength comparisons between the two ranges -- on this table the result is 9.0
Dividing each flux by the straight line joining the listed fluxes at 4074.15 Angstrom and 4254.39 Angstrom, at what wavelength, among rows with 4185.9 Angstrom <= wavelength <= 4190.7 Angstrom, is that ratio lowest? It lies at 4190.22 Angstrom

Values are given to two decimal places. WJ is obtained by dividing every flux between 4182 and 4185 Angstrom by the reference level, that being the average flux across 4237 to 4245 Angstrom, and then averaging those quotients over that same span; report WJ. 0.93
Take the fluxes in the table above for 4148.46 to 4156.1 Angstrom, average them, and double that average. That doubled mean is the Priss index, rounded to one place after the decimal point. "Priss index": 16.5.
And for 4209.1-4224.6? 17.3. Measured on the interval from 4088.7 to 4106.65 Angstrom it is 15.9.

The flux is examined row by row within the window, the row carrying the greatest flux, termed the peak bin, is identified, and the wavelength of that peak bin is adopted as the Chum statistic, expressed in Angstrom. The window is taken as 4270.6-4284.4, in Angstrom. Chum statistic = 4283.88 Angstrom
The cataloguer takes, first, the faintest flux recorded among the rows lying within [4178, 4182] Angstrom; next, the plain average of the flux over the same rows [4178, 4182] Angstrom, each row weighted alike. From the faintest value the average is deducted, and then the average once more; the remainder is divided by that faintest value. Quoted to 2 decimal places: -1.06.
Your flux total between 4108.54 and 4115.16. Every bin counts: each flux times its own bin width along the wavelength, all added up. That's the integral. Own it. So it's 61.6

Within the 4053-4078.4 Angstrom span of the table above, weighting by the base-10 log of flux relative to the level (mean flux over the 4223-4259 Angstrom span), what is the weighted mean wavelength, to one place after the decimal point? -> 4070.8 Angstrom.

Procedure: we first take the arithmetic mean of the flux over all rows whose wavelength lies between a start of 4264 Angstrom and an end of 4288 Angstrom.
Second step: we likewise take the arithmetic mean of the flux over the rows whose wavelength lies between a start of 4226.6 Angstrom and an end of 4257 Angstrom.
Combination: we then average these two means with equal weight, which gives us 9.08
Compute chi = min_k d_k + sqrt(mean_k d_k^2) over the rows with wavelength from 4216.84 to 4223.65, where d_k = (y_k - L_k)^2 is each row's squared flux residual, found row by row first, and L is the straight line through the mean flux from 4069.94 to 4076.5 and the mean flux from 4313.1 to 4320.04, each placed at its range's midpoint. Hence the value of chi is 0.37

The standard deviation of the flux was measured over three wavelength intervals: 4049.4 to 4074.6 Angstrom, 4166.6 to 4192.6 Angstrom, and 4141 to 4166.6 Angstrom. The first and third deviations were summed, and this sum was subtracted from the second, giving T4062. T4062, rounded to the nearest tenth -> -0.4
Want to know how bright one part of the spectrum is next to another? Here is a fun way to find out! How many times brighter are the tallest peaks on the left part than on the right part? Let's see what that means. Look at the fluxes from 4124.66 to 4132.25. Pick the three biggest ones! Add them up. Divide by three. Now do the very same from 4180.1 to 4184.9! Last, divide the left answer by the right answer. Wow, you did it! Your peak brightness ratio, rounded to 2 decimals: 0.93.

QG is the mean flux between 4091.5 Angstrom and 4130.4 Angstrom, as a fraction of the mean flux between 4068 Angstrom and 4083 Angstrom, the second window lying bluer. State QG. 1.04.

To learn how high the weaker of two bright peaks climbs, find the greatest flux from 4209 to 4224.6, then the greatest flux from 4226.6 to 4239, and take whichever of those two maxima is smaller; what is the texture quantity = 9.6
